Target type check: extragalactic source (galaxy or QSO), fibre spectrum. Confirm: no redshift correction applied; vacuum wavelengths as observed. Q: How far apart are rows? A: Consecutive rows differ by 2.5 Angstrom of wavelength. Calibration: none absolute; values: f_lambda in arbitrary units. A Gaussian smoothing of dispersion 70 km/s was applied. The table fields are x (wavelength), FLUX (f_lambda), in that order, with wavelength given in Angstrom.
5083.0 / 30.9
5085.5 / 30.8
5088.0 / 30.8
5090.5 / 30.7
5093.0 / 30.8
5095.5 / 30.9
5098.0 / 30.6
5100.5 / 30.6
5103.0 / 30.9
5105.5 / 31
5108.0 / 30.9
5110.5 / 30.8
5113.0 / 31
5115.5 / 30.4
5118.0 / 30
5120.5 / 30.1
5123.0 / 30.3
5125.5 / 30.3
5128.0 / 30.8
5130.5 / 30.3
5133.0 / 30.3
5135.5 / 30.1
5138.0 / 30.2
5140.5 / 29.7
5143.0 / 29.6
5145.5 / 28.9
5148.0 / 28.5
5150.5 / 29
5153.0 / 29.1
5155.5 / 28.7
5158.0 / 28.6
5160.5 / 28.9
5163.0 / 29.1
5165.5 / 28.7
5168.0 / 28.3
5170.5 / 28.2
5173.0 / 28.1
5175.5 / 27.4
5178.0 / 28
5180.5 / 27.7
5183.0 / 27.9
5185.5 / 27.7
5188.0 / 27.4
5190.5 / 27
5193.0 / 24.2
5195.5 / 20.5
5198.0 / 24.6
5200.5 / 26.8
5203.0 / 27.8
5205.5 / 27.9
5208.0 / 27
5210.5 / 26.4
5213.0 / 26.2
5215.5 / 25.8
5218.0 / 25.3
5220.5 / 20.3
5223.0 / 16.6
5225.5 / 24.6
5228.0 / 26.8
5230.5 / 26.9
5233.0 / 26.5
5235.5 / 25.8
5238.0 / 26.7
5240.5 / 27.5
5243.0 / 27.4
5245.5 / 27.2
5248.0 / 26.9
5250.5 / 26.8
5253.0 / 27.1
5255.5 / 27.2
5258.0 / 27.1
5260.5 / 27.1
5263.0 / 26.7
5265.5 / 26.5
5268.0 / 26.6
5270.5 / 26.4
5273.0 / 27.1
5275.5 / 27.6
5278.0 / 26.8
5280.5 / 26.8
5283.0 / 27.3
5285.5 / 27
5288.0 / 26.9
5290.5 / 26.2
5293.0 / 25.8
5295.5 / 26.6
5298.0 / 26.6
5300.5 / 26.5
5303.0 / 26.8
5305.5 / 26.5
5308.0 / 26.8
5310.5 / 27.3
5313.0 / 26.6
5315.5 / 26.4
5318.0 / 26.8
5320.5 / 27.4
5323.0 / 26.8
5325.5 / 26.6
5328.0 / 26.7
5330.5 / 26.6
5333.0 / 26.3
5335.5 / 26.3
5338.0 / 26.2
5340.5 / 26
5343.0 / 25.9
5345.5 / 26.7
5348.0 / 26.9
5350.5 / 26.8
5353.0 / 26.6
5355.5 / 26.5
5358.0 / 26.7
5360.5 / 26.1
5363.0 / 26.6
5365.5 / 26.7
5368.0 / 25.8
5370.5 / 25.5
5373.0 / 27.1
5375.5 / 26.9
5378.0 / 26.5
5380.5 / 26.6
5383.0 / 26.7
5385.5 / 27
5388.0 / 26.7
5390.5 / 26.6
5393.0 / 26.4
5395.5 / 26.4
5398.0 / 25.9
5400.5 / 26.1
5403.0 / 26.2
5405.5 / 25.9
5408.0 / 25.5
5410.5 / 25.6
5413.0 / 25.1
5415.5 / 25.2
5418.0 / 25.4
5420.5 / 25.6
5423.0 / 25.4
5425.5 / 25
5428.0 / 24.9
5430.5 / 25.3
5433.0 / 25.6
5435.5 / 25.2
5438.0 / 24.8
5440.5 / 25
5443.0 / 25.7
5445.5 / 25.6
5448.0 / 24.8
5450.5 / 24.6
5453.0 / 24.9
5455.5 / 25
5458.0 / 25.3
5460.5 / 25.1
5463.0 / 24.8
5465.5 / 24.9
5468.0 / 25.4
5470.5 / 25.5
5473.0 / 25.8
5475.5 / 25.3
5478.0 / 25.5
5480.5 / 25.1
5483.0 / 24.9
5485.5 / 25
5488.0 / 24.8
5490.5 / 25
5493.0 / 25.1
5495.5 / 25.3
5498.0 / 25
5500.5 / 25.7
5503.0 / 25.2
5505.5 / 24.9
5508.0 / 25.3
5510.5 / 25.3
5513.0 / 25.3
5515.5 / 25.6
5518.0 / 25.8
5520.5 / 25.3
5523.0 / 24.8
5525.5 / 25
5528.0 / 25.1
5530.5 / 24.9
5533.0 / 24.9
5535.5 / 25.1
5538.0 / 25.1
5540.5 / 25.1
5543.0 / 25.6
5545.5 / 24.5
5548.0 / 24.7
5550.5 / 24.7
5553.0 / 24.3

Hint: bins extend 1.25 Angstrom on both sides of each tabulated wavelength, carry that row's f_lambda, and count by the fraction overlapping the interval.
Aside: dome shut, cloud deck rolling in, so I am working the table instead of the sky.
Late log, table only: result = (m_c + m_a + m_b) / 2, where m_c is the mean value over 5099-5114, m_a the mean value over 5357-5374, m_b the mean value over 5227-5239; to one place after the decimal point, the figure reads 41.9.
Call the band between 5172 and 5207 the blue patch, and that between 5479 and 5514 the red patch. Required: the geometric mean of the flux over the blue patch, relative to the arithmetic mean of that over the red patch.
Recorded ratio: 1.06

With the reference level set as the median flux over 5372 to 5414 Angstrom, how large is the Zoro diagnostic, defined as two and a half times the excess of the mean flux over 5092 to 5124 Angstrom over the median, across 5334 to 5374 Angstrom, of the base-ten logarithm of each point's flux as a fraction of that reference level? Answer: 76.6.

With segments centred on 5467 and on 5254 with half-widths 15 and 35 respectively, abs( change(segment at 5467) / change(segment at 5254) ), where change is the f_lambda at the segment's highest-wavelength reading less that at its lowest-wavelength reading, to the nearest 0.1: 0.0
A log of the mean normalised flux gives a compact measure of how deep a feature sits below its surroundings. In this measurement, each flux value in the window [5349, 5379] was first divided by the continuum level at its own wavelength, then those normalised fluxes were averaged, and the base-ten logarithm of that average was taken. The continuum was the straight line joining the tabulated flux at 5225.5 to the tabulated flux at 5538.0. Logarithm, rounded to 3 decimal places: 0.028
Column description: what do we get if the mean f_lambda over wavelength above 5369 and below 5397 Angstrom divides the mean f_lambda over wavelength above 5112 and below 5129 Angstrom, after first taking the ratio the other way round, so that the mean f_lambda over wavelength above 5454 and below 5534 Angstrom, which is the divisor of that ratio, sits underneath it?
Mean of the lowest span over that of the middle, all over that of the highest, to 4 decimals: 0.0454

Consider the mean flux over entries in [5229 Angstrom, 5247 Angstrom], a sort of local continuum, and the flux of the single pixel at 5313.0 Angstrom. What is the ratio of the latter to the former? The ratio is 0.99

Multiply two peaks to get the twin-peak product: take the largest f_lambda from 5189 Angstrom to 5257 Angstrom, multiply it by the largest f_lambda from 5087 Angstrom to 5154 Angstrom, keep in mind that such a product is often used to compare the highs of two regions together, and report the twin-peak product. 865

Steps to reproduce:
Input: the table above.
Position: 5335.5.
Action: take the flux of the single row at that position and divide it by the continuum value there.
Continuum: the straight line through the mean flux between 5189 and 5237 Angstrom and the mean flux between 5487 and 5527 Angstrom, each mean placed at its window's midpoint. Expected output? 1.05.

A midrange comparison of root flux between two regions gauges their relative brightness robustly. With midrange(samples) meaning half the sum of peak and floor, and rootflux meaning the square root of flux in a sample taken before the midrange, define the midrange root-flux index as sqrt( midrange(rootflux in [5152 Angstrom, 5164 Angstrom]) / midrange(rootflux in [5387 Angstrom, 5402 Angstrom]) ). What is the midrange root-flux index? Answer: 1.023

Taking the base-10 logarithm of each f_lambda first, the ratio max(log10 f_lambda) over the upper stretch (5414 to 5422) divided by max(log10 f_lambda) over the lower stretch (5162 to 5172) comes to 0.962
